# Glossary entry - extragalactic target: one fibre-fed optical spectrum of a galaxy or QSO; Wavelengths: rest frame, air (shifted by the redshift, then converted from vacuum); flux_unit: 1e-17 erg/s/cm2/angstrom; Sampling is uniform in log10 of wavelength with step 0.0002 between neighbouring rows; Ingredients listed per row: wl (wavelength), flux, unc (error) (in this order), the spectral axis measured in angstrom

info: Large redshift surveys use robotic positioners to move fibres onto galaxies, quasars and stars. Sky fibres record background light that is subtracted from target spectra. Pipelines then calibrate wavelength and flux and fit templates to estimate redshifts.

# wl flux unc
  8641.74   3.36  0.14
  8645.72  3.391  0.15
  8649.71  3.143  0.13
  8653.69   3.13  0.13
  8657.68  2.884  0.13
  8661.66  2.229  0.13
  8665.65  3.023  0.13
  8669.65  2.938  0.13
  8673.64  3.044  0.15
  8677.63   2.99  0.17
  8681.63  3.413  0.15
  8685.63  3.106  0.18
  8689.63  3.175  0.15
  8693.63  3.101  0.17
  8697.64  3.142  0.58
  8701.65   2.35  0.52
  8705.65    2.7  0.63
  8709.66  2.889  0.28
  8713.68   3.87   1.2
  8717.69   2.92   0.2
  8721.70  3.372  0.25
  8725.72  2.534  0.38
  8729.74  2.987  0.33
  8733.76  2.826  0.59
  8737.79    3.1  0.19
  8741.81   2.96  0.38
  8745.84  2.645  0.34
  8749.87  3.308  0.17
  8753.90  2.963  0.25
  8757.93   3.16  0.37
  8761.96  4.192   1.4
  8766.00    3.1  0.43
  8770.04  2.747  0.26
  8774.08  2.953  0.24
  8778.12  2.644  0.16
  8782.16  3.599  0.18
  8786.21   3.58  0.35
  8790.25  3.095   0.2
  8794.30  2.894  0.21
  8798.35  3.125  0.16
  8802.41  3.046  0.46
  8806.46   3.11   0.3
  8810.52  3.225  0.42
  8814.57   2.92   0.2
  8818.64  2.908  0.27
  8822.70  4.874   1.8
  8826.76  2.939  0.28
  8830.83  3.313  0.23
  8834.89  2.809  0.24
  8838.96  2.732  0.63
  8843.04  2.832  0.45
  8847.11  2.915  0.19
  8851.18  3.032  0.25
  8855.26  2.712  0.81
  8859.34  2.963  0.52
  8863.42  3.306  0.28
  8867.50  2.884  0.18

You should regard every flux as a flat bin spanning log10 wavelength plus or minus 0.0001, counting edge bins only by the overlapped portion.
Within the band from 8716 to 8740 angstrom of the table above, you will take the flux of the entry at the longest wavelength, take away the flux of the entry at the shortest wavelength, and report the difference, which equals 0.18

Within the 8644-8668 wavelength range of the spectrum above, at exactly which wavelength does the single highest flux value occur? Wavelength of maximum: 8645.72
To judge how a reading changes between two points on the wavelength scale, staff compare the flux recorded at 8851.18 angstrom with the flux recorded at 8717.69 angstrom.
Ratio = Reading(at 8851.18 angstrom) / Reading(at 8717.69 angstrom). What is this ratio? 1.04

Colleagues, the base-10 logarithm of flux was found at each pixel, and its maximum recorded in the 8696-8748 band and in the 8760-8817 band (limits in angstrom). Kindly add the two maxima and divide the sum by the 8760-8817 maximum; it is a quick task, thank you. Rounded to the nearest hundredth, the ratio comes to 1.94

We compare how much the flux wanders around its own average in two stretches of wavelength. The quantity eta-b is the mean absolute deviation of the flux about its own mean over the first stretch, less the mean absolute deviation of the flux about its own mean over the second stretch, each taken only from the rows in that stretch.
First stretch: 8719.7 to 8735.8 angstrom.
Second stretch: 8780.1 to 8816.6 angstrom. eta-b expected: 0.06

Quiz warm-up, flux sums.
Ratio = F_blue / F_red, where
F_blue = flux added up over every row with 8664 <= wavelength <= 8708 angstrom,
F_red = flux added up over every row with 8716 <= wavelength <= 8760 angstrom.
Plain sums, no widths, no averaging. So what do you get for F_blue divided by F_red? 1.01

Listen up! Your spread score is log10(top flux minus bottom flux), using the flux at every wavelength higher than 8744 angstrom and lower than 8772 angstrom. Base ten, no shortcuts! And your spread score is 0.19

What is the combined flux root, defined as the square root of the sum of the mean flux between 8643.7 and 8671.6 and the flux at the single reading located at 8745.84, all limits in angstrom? 2.37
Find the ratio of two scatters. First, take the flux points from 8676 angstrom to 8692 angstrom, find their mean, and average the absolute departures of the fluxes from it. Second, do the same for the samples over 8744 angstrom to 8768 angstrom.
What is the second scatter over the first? 2.8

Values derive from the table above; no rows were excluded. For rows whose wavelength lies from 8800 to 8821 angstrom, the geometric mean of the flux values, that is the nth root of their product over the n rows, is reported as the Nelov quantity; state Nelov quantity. 3.04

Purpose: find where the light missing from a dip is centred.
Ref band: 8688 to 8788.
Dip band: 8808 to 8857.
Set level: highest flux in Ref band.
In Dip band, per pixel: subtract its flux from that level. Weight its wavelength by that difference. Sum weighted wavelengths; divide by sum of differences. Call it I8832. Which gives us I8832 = 8835.3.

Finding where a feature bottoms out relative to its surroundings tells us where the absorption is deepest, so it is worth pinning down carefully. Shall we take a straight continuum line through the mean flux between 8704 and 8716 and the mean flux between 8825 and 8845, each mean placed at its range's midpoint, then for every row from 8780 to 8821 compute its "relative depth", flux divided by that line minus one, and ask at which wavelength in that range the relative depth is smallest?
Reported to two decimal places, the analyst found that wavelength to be 8794.30 angstrom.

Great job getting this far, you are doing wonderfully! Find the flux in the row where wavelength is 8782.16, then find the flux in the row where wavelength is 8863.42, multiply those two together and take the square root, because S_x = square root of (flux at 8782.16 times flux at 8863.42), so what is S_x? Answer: 3.4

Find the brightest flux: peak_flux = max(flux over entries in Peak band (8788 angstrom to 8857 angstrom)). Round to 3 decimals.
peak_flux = 4.874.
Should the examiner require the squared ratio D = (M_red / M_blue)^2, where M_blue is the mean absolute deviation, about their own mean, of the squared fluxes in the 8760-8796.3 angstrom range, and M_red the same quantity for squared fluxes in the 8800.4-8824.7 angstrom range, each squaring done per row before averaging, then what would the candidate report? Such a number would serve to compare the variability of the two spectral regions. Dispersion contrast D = 2.3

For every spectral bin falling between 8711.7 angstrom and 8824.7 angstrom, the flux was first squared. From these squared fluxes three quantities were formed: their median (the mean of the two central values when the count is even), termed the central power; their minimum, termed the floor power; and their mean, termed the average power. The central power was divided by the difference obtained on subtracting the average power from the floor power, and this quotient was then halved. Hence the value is -1.2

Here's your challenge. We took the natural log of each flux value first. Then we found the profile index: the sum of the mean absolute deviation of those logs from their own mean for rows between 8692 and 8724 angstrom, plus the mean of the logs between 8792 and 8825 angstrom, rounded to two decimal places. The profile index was 1.28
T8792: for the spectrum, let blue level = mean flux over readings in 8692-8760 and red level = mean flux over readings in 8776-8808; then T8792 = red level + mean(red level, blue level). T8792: 6.20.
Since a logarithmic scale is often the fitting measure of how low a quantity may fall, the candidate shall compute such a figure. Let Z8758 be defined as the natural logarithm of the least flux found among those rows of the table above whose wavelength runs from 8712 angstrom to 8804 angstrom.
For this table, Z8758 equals 0.93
